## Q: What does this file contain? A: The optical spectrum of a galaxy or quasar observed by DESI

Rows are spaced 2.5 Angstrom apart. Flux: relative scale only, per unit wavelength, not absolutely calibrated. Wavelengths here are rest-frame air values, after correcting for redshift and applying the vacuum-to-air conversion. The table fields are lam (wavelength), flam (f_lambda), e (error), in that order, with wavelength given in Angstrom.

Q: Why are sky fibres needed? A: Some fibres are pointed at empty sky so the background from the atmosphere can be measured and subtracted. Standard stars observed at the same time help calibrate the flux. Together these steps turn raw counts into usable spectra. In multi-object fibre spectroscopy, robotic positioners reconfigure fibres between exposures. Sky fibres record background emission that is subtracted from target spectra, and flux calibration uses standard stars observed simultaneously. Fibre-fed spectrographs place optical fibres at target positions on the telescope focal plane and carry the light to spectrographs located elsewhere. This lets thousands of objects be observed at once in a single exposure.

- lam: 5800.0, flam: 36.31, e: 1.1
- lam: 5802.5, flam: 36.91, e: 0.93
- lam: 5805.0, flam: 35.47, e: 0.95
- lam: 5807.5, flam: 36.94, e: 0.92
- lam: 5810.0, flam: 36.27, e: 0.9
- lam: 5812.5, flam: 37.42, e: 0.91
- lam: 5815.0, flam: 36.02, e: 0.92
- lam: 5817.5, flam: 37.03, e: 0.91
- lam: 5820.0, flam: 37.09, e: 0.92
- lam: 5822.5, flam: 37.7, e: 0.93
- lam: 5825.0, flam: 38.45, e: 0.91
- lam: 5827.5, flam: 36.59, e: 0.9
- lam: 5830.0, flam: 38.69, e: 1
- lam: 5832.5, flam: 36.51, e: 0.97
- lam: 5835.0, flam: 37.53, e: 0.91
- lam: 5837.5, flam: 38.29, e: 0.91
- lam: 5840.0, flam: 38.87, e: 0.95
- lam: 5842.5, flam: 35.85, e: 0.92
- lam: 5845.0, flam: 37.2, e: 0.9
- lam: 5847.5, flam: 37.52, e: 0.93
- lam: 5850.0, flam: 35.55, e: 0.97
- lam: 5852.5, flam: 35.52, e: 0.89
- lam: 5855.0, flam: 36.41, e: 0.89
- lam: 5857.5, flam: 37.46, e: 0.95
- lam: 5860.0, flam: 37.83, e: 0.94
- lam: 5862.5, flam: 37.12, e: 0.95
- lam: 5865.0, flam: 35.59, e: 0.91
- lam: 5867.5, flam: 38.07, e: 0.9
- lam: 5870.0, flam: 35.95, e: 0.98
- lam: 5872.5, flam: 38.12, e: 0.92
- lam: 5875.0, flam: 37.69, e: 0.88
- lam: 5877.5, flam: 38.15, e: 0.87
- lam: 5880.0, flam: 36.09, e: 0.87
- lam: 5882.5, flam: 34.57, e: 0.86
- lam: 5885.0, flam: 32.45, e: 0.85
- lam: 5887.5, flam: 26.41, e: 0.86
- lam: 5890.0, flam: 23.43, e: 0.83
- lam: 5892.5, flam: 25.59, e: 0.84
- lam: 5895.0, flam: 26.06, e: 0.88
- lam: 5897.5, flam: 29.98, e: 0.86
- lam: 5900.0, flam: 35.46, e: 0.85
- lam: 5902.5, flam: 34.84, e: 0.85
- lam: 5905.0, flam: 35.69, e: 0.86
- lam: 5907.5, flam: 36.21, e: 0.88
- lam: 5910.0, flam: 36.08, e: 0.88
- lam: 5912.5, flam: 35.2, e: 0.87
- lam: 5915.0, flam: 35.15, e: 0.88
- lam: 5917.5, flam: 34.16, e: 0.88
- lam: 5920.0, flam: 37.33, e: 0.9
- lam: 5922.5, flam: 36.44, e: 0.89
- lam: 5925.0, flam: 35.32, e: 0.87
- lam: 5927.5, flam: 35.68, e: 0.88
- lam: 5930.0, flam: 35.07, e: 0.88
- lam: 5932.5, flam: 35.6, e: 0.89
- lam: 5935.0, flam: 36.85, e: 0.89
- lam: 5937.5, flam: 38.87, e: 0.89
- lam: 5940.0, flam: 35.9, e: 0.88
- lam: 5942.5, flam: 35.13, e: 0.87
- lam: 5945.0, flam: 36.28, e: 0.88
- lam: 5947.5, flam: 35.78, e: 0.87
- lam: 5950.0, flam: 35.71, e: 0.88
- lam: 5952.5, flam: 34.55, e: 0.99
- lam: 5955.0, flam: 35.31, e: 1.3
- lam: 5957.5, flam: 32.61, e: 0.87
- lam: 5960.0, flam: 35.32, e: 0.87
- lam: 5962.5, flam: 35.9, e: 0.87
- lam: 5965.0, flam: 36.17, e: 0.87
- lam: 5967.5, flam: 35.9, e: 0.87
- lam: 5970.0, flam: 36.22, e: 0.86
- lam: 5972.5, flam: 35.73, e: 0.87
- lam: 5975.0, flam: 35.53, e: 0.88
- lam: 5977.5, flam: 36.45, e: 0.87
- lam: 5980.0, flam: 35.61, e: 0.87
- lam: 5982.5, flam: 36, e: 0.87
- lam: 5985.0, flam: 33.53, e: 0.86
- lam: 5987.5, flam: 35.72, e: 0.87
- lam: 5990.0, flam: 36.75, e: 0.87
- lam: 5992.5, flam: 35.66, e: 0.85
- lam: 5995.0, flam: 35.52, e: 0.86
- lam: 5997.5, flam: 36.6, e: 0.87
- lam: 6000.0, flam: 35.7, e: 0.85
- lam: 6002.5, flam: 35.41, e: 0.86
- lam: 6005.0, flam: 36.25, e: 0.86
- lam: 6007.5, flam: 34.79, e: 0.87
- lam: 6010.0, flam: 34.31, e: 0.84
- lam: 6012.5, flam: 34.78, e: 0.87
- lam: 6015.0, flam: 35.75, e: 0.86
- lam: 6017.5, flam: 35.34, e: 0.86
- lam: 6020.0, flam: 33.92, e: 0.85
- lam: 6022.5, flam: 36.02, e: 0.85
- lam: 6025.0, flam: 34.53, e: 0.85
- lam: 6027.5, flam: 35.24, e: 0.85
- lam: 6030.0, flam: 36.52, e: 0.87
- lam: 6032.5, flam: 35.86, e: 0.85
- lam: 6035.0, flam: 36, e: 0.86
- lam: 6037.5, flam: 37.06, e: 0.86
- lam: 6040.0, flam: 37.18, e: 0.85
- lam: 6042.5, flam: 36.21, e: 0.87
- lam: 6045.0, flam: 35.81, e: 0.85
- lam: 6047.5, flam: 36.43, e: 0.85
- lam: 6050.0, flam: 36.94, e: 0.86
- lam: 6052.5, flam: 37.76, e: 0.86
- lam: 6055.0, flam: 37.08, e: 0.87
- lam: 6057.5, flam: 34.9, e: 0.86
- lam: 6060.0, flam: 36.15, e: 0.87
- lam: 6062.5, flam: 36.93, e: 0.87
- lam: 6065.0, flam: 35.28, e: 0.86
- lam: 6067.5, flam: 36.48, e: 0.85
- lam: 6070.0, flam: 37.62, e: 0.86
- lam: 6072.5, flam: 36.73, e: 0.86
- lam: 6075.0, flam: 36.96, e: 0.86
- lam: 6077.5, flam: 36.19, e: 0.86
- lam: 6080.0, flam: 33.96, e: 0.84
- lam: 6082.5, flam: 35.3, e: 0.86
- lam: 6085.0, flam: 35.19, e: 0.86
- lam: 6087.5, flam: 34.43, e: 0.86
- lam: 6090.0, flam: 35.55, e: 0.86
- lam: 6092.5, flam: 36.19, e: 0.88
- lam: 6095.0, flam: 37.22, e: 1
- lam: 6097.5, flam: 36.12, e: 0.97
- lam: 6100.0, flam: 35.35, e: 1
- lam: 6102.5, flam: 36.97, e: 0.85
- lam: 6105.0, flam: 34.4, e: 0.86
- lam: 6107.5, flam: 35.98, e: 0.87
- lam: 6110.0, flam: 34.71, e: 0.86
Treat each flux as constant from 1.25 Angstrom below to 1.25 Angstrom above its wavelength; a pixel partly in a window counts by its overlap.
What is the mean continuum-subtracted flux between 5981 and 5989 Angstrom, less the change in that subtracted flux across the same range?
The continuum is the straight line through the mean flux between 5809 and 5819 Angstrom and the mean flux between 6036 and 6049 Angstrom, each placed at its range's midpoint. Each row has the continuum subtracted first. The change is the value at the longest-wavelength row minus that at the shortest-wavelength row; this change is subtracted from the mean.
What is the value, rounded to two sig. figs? -1.2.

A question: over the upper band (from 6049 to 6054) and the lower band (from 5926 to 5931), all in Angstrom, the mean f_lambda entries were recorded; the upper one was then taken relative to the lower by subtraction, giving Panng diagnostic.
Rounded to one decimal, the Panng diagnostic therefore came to 2.0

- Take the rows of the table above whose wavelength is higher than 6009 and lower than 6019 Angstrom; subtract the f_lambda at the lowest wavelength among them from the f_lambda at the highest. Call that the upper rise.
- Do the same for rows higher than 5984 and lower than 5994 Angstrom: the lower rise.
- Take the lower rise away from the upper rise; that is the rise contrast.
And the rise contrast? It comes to -1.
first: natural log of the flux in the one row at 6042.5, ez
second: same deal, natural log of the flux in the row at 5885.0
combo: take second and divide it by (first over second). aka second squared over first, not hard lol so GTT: 3.373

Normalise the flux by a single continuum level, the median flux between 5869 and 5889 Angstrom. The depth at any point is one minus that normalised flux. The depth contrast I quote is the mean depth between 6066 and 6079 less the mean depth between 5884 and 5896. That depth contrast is -0.278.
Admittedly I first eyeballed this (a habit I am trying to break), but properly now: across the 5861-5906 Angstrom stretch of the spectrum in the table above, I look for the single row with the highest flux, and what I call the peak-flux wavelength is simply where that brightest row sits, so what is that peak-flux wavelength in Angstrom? 5877.5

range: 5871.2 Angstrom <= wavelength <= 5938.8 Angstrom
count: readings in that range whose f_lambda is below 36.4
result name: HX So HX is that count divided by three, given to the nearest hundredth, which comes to 6.67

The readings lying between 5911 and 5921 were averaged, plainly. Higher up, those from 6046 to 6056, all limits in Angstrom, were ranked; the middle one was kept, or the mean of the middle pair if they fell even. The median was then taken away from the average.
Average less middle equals -1.6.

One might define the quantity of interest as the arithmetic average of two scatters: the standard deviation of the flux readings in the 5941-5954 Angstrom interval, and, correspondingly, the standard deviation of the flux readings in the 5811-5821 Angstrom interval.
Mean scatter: 0.6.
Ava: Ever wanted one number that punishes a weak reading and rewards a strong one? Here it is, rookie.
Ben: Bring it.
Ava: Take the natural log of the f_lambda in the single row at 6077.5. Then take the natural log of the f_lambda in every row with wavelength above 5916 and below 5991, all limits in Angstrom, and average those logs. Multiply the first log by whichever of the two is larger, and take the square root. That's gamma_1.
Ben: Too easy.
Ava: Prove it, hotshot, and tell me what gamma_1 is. 3.59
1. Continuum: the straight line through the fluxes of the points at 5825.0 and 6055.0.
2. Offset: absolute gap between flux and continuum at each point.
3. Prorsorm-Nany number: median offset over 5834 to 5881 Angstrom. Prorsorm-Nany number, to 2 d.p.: 0.86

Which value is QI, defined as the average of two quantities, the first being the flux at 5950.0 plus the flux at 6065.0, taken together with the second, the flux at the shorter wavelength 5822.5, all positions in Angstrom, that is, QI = 54.3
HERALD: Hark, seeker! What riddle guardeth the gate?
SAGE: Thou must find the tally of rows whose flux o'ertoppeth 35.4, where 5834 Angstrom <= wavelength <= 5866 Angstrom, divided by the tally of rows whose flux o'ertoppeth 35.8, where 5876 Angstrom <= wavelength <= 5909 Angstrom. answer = 4.3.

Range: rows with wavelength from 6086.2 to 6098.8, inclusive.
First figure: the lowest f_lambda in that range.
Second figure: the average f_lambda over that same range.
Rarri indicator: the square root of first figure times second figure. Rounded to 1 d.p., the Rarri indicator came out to 35.2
